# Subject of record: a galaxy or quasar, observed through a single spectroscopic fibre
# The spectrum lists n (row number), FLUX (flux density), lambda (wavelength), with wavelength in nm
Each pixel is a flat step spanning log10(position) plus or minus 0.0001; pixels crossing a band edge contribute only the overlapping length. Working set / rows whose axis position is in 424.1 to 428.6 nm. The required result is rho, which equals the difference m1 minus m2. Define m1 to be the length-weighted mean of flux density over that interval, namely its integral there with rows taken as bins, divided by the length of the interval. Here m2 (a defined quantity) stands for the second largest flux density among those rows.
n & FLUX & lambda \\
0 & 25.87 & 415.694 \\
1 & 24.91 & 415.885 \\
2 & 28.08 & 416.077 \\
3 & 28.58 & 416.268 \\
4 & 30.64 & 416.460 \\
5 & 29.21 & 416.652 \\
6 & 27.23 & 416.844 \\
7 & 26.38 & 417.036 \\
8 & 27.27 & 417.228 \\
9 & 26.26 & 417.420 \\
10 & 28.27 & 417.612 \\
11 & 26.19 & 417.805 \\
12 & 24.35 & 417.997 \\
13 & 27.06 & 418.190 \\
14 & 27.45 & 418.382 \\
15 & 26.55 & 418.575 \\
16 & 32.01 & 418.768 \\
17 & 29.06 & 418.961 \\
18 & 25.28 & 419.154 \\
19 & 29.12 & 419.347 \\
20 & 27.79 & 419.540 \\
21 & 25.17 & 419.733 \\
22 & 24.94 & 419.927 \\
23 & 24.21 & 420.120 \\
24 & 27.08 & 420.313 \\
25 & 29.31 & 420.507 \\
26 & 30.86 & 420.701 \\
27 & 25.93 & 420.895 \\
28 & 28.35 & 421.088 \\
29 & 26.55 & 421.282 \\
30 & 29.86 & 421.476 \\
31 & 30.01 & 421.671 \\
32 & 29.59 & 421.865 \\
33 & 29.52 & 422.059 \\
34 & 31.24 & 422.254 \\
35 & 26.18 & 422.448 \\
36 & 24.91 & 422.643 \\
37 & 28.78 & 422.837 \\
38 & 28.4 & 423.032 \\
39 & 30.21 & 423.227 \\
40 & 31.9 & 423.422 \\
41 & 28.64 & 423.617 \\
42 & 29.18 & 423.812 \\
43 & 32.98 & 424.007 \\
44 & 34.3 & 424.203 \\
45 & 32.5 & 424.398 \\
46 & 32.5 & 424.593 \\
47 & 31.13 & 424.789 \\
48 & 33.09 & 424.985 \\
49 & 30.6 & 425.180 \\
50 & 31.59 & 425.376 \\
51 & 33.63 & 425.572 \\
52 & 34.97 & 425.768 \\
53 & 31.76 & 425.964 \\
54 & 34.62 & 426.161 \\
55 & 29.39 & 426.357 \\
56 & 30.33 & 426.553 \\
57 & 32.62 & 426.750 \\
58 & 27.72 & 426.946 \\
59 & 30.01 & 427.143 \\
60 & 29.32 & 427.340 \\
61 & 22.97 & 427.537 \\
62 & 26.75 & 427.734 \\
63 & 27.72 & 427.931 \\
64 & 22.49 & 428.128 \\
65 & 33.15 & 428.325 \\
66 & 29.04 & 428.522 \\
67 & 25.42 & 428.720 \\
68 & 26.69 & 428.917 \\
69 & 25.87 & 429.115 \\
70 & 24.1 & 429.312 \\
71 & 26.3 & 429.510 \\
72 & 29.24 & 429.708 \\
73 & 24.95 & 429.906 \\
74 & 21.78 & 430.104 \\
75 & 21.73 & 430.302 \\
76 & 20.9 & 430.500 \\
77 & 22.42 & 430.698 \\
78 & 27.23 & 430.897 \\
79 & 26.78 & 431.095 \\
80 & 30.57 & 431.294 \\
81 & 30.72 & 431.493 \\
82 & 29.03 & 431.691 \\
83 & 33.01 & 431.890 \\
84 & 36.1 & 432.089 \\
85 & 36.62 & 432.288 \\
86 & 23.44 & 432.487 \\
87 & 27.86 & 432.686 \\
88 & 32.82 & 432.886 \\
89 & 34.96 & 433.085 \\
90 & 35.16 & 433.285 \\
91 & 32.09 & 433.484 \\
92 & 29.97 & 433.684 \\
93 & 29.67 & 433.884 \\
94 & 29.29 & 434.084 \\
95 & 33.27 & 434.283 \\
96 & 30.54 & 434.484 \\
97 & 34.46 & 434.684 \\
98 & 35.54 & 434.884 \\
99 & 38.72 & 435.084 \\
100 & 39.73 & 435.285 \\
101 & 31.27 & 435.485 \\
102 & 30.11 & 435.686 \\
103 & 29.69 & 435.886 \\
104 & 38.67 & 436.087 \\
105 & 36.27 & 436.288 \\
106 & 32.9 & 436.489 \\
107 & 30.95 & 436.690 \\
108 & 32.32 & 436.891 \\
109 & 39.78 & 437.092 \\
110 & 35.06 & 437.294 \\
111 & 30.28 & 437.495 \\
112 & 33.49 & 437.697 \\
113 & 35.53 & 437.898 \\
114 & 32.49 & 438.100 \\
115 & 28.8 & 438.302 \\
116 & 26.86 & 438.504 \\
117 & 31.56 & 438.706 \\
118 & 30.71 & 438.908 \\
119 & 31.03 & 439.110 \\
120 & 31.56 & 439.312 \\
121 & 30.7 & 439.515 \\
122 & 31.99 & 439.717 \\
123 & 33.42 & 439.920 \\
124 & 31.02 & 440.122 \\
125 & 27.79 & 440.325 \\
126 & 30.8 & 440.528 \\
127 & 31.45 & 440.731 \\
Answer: -4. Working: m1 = 30.5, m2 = 34.62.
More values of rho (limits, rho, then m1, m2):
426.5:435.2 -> -8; 29.1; 36.62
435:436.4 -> -4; 34.9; 38.72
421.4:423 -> -1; 28.7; 30.01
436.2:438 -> -2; 34.0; 36.27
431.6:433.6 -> -4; 32.1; 36.1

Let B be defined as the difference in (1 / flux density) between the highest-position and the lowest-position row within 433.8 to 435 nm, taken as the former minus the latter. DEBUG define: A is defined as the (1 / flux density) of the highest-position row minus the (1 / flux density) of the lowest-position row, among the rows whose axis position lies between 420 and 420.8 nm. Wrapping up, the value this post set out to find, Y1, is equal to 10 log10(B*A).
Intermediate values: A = -0.009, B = -0.006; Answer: -43.0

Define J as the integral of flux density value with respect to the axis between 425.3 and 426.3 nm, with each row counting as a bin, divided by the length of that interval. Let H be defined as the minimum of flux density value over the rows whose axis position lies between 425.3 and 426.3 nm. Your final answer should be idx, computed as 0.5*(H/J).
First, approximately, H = 31.59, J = 33.2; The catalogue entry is 0.476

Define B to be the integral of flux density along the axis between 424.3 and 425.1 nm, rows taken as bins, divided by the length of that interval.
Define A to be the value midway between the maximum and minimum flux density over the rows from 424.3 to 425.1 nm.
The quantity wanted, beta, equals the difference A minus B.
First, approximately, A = 32.1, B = 32.3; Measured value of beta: -0.2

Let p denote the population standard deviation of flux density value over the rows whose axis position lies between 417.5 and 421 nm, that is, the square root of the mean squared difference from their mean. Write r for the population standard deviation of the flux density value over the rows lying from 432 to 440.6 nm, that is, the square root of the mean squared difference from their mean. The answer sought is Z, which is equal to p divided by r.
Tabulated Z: 0.6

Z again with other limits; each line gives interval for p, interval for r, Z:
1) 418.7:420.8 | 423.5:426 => 1.4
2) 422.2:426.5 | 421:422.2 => 2.1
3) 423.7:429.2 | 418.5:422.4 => 1.5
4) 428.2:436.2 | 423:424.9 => 2.6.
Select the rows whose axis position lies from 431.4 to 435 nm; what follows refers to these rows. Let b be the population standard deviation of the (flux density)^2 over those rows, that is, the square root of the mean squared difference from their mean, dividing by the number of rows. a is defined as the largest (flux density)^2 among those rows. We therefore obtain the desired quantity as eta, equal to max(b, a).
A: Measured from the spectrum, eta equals 1341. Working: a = 1341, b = 205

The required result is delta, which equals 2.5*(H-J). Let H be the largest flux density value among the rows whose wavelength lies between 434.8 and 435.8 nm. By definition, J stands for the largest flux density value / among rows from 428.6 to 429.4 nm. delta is 33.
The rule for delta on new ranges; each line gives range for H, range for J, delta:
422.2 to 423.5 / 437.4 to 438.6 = -9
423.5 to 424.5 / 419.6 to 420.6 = 12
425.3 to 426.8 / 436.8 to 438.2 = -12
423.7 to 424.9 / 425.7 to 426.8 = -2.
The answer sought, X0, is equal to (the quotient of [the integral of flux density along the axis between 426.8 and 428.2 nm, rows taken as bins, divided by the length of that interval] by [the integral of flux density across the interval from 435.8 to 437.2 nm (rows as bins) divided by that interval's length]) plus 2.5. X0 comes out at 3.28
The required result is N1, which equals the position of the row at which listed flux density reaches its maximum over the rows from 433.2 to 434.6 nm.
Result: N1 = 433.285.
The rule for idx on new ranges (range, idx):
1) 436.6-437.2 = 0.450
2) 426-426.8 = 0.464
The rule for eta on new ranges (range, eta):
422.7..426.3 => 1223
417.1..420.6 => 1025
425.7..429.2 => 1223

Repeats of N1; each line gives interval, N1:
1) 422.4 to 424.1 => 424.007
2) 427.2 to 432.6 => 432.288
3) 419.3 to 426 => 425.768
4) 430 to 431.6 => 431.493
